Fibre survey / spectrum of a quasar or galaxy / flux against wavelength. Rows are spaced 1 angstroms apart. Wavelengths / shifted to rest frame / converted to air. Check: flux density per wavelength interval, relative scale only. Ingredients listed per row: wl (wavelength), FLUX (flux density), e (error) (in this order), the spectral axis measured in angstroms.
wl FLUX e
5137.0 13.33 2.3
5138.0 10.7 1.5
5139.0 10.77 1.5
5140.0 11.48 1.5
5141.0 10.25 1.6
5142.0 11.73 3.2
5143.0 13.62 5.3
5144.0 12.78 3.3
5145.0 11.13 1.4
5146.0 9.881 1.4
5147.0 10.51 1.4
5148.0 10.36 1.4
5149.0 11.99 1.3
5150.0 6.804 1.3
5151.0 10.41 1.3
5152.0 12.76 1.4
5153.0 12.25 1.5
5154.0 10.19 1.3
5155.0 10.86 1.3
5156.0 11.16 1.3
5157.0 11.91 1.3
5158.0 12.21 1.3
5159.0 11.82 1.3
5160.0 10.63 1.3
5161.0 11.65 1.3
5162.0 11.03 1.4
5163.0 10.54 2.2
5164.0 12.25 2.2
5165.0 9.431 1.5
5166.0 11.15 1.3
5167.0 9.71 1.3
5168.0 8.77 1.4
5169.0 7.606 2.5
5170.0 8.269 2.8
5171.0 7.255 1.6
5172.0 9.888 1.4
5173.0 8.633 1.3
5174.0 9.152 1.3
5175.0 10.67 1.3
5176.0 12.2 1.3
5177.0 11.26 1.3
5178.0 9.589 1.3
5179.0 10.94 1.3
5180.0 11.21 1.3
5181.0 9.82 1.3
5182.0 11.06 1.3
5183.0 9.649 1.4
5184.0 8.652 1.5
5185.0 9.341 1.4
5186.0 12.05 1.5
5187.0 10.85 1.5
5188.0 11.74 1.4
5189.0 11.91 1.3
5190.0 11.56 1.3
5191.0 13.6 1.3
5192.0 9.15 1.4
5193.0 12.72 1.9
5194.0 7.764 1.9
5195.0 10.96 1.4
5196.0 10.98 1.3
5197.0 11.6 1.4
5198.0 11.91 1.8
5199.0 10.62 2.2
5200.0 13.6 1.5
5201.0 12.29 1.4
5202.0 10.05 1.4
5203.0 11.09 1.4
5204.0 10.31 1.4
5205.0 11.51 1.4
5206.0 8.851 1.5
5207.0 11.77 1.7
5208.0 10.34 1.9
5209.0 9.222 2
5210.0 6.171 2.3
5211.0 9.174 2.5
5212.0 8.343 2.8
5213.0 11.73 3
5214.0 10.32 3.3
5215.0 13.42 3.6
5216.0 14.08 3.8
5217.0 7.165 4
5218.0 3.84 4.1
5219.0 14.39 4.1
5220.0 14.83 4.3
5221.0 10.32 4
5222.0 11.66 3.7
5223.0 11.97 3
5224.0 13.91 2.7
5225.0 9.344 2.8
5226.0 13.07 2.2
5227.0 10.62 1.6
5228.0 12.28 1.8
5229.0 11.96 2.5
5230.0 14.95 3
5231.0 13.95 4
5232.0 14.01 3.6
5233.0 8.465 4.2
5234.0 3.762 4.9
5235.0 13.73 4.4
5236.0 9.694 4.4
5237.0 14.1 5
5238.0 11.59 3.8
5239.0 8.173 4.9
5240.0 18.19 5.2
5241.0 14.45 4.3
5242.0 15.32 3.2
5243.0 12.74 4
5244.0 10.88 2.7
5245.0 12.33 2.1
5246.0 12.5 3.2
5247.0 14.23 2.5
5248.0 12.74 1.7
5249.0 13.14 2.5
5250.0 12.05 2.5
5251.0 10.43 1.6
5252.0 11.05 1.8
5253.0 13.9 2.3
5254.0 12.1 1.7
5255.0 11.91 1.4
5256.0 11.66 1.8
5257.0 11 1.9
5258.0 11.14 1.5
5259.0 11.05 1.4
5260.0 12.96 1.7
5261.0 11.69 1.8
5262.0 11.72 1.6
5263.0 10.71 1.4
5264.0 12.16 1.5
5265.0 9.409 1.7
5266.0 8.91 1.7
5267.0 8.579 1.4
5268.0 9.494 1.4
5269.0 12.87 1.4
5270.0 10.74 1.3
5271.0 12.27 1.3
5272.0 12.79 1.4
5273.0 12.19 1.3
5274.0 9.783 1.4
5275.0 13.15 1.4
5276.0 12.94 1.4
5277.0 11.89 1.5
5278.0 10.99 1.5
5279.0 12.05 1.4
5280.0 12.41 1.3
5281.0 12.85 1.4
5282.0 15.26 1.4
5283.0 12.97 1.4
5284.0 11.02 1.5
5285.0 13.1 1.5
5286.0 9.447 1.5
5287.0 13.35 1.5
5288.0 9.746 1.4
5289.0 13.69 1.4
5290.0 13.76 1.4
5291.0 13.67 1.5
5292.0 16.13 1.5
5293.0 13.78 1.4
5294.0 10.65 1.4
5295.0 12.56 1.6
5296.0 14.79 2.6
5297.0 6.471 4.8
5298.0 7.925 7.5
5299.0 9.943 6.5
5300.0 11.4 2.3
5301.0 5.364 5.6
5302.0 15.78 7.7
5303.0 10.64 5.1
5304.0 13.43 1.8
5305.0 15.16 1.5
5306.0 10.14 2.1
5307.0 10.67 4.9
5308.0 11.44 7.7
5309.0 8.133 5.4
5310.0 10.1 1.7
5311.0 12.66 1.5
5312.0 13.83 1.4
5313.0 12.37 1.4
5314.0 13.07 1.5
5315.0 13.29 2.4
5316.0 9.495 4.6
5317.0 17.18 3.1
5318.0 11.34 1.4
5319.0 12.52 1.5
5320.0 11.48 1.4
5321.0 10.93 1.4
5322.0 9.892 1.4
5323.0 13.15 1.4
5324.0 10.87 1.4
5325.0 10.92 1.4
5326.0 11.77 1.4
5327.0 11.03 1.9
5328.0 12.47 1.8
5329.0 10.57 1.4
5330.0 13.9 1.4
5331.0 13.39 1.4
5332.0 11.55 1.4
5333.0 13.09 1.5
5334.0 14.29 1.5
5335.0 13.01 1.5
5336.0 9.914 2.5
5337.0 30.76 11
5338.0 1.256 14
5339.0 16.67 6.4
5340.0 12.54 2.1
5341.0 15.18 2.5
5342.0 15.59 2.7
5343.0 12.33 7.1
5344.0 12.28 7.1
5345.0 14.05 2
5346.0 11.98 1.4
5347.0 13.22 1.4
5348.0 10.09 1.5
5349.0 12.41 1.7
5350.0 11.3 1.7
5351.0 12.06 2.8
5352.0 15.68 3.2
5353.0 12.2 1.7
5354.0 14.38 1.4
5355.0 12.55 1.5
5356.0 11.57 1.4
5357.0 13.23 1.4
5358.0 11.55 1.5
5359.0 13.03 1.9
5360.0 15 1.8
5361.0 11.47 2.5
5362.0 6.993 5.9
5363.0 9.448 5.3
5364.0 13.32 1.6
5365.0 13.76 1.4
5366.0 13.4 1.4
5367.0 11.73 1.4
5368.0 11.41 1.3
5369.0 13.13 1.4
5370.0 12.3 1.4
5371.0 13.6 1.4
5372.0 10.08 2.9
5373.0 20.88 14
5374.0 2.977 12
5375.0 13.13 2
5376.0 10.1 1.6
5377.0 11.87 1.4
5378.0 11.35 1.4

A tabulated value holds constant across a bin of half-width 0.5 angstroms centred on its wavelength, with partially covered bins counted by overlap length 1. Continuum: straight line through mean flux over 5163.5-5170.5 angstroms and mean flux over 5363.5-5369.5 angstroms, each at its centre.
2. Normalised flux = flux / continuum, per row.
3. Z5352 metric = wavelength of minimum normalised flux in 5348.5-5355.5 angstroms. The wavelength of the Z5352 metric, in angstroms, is 5350.0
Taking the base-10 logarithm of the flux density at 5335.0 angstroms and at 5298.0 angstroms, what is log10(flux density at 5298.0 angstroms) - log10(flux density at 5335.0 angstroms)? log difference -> -0.215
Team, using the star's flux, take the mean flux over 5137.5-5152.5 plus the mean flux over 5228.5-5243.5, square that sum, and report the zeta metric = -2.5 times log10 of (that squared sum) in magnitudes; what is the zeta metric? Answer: -6.84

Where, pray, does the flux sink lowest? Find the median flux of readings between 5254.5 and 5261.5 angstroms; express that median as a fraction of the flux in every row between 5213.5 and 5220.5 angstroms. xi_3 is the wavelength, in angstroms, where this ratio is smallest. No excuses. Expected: 5220.0 angstroms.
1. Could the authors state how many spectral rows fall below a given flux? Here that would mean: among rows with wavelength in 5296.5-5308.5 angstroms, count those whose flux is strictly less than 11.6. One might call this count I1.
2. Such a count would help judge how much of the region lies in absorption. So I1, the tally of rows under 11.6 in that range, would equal 9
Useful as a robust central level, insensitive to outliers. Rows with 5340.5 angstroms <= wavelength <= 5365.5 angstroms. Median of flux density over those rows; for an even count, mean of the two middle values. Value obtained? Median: 12.4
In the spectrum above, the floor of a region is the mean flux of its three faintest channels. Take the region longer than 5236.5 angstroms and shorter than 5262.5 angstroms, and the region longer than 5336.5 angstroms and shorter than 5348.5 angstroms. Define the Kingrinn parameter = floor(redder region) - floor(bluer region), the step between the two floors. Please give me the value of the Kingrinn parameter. -2.1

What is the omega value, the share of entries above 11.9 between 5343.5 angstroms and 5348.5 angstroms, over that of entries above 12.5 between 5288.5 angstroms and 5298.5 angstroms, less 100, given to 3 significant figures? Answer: -98.9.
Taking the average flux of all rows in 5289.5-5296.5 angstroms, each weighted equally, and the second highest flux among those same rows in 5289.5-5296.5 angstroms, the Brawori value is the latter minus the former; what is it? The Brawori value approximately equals 1.2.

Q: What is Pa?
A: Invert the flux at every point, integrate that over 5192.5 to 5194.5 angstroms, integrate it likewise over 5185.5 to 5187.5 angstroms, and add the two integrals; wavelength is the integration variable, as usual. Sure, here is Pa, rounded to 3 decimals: 0.383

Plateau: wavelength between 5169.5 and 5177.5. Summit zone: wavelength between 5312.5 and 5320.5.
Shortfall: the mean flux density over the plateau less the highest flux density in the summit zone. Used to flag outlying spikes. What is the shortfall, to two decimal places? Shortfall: -7.51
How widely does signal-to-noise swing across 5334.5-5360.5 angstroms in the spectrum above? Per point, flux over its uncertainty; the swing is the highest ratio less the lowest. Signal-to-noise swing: 10.2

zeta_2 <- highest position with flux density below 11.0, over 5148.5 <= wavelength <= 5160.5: 5160.0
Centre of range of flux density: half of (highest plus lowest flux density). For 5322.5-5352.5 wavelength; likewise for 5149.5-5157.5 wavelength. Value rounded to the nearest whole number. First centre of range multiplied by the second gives 157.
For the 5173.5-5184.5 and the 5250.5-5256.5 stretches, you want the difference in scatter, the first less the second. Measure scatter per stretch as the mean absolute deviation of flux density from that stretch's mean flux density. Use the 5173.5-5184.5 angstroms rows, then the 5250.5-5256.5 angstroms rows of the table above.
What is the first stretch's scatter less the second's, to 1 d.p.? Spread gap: 0.1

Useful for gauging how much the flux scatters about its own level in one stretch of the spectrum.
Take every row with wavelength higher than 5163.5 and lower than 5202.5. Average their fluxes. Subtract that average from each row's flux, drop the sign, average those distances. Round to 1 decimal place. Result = 1.3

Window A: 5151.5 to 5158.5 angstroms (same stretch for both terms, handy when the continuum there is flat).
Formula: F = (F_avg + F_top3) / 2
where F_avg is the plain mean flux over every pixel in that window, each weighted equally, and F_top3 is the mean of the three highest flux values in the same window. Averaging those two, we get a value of 12.0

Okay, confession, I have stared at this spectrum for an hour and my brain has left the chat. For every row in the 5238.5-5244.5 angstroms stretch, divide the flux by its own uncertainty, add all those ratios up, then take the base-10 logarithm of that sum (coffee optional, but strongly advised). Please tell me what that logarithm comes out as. 1.31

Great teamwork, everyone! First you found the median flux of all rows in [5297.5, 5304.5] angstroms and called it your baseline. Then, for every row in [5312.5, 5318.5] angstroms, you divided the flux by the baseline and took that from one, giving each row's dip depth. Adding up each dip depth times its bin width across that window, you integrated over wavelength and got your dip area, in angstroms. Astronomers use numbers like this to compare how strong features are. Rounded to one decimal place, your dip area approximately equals -1.2 angstroms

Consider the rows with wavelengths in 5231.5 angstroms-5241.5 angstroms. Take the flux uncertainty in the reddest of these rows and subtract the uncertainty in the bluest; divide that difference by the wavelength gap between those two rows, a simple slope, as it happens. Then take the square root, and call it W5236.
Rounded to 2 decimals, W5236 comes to 0.28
